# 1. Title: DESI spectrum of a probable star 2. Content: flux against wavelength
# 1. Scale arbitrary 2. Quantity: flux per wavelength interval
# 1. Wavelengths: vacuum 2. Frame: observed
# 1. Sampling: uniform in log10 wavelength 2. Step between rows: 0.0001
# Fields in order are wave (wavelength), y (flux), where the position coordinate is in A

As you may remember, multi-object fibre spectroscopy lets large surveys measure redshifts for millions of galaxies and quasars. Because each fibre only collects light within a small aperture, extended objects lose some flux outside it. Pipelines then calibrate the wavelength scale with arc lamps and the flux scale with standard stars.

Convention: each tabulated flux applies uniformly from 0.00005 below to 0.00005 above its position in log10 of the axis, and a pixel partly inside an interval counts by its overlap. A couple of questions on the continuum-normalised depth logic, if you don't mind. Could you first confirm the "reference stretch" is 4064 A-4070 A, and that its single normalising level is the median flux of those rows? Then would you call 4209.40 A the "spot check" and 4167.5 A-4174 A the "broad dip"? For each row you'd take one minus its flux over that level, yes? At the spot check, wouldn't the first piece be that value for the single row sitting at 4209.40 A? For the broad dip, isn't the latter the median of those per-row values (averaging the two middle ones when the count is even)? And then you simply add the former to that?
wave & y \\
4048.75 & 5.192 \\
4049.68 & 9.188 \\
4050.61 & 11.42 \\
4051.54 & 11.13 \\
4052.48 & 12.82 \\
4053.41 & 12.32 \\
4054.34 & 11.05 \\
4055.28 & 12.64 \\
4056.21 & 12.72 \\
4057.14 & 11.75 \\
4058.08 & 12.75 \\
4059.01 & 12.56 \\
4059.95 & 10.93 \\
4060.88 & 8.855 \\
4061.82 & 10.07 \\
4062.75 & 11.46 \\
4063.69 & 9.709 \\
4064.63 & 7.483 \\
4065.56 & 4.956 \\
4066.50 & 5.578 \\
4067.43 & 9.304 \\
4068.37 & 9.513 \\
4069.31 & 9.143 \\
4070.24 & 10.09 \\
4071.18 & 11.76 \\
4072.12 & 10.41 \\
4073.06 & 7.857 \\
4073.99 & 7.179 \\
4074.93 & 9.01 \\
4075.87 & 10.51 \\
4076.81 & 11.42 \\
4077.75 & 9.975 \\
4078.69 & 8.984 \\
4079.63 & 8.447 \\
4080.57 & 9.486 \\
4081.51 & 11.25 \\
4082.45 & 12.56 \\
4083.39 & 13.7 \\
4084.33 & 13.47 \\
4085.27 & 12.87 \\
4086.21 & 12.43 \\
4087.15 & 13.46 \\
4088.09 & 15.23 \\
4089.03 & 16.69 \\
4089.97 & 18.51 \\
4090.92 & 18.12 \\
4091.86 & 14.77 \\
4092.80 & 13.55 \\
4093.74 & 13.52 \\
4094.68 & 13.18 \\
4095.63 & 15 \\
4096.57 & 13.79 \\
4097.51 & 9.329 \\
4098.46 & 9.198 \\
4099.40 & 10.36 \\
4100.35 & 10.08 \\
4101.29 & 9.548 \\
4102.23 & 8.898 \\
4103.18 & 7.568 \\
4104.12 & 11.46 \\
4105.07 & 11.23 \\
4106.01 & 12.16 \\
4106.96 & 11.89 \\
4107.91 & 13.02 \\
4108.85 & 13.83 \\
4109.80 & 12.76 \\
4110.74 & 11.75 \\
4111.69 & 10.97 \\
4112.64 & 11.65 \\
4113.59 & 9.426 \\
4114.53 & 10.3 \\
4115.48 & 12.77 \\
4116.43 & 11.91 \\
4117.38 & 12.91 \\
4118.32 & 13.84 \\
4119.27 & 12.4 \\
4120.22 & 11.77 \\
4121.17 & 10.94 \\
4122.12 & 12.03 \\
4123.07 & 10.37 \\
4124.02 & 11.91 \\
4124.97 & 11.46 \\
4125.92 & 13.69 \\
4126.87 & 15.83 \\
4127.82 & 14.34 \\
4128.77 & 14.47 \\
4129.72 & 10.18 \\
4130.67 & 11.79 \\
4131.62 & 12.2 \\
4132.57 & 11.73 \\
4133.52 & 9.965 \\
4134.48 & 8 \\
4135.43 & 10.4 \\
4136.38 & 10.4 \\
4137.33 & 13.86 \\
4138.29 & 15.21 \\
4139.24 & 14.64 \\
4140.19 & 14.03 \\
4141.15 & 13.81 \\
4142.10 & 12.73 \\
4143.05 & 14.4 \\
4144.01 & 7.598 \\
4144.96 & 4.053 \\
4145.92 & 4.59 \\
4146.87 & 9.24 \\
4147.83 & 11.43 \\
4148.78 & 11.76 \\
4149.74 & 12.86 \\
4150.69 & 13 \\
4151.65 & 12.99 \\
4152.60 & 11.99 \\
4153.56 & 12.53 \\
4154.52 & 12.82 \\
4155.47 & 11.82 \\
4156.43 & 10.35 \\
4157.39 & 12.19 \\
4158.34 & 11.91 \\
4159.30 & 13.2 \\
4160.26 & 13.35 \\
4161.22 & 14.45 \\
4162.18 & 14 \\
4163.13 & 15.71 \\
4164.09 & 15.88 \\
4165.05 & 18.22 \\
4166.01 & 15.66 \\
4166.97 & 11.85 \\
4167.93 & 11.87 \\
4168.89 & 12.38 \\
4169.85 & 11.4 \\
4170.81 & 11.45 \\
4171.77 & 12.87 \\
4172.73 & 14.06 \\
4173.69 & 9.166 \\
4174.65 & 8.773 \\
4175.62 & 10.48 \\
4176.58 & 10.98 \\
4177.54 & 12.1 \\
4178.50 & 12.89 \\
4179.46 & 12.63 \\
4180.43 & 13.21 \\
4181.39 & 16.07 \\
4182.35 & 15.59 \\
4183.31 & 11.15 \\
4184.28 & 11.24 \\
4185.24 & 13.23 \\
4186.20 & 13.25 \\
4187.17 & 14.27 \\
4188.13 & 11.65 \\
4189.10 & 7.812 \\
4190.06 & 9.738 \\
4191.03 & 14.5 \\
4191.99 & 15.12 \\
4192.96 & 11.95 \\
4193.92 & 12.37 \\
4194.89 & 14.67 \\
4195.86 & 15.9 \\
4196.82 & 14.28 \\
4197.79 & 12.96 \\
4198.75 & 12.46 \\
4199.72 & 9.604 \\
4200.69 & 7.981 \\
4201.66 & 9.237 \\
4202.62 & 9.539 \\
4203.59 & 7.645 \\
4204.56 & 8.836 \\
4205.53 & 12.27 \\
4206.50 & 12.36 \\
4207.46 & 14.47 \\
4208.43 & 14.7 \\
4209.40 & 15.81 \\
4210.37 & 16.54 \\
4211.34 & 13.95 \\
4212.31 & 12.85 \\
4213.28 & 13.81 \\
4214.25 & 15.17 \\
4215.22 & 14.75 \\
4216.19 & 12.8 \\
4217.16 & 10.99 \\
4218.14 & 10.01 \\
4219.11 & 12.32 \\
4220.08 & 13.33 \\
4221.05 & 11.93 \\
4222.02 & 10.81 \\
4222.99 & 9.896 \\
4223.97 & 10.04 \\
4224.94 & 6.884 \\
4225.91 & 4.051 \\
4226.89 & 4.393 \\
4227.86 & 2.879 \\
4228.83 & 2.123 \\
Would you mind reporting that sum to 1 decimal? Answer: -1.3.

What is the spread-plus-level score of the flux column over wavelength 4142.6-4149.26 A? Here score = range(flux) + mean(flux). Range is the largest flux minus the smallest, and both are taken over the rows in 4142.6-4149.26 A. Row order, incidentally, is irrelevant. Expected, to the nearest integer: 19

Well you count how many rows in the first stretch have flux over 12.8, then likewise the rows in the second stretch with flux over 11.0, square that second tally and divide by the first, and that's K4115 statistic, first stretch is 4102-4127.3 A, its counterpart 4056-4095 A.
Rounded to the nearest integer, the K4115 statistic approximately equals 81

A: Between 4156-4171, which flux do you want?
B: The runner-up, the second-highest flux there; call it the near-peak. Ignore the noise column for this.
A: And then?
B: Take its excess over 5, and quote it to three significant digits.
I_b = 10.9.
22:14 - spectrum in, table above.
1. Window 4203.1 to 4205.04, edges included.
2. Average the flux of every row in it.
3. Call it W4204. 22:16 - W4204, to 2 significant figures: 8.2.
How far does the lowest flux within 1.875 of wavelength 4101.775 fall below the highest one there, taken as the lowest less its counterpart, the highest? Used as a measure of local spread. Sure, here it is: -2.5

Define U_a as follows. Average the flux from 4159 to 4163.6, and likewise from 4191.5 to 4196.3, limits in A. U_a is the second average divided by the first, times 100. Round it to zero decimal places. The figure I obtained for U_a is 99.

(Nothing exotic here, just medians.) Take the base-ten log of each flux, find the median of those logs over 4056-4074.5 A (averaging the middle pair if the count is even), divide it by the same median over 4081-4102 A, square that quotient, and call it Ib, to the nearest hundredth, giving 0.78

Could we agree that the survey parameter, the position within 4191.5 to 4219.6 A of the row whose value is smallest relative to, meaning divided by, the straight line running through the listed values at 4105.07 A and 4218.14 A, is 4203.59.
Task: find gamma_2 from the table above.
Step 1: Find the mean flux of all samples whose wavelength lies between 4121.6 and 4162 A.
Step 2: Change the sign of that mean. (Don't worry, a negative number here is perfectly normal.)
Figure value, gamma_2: -11.9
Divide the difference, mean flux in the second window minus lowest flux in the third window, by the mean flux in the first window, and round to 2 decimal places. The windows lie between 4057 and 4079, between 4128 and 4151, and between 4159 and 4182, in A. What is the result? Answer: 0.27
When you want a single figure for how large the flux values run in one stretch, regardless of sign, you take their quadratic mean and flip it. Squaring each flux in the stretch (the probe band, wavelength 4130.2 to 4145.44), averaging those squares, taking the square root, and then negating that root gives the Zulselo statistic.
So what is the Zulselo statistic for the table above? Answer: -11.9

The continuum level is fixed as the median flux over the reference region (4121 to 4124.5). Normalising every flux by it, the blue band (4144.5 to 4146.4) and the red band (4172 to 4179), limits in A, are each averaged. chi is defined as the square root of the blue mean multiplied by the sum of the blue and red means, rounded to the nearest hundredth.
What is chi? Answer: 0.72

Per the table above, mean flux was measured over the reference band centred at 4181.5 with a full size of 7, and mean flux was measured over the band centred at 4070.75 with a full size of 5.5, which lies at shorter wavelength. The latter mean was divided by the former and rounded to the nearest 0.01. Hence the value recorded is 0.74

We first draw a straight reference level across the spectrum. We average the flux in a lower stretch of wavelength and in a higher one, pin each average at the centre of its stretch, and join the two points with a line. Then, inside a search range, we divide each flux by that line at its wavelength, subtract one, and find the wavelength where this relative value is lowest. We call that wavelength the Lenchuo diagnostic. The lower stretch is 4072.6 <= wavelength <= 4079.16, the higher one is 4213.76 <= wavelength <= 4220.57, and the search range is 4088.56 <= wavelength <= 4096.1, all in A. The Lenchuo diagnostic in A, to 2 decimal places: 4094.68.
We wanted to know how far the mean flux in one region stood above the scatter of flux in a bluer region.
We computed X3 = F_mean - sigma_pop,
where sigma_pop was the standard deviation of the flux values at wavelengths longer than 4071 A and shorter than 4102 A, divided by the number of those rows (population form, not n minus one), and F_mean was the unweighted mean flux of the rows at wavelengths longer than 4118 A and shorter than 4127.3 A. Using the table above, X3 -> 9.6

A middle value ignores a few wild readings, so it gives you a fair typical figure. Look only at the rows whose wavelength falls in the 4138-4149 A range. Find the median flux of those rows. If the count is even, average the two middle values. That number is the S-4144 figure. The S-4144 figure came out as 12.2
